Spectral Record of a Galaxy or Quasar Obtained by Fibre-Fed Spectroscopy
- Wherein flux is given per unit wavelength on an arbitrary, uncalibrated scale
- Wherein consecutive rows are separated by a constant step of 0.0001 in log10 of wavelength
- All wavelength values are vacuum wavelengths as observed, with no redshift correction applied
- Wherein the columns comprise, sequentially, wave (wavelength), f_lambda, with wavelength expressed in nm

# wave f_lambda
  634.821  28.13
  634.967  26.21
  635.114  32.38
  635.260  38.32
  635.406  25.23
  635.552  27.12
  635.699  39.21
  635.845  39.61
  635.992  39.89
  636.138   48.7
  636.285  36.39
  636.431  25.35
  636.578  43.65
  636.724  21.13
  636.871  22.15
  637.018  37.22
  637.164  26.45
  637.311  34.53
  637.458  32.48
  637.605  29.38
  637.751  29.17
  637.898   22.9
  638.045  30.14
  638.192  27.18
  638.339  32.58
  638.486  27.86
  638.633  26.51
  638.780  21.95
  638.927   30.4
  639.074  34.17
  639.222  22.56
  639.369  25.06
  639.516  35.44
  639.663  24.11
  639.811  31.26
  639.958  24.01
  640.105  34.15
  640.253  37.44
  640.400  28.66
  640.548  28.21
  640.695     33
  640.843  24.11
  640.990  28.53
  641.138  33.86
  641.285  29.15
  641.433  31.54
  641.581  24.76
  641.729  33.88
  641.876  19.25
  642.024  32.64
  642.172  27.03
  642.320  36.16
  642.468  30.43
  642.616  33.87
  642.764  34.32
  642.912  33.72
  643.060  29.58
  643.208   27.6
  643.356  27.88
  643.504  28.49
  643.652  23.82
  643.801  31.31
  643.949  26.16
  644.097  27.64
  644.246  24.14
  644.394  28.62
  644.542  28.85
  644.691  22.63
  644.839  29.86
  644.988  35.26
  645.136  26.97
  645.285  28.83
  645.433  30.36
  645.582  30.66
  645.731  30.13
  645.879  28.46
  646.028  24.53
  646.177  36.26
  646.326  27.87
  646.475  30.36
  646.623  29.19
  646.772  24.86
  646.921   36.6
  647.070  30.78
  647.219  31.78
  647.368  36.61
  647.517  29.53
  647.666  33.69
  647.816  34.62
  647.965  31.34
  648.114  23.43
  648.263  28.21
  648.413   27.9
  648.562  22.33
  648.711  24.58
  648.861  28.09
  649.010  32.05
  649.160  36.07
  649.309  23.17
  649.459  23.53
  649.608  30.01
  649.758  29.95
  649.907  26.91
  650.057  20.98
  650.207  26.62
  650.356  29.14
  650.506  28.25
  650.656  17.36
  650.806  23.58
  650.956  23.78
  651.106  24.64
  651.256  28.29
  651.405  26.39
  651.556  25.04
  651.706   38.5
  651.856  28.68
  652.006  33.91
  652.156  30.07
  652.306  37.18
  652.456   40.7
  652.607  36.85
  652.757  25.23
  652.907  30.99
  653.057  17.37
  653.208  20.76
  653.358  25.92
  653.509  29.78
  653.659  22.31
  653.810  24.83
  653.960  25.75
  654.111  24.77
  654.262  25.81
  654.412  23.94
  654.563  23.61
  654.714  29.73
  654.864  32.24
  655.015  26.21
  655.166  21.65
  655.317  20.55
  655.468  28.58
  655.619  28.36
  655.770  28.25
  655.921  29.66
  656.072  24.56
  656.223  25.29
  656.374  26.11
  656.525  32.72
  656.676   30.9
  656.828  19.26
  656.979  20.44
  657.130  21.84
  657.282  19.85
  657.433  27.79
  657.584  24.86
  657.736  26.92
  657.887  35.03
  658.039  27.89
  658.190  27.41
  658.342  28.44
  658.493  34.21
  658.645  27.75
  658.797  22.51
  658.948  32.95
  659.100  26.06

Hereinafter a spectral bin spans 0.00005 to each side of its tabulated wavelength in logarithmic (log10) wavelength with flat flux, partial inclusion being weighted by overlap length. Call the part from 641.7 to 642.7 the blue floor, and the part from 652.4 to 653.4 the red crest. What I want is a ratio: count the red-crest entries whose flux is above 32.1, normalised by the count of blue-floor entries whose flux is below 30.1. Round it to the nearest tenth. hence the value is 1.0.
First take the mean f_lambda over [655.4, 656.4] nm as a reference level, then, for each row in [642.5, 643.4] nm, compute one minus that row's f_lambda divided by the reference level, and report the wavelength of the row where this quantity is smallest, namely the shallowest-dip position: 642.764 nm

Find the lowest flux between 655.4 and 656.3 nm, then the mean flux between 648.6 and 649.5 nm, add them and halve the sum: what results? 26.2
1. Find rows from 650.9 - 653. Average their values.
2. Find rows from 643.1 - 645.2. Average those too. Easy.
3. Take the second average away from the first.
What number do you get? 3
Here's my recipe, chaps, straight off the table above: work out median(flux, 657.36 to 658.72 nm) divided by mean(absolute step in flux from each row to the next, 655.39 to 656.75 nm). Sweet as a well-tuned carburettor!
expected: 13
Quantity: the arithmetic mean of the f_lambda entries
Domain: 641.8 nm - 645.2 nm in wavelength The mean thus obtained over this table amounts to 29.0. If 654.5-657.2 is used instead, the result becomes 26.1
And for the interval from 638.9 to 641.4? 29.7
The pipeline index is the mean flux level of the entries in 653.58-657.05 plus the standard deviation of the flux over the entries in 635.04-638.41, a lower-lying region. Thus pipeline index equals 33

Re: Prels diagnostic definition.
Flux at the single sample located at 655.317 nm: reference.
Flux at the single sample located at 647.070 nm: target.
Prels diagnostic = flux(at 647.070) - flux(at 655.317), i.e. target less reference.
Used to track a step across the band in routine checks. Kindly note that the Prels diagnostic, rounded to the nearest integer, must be 10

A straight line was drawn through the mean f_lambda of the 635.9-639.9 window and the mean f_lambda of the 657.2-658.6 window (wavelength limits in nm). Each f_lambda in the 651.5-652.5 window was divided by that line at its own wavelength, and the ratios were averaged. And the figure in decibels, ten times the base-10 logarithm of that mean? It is 0.66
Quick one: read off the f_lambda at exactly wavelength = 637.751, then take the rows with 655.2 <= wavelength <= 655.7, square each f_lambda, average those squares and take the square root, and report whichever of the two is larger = 29.2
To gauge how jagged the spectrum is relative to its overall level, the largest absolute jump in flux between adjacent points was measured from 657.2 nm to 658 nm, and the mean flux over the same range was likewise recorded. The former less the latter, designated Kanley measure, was -18.8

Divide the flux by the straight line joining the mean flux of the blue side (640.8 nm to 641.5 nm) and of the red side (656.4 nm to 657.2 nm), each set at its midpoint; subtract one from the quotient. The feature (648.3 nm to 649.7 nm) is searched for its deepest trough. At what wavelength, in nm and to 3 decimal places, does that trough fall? 648.562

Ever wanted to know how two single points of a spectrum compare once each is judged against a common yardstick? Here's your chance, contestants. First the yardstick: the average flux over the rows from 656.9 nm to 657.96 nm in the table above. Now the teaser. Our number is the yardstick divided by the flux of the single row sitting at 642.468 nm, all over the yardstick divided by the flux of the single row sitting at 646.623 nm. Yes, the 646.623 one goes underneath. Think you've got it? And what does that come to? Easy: 1.0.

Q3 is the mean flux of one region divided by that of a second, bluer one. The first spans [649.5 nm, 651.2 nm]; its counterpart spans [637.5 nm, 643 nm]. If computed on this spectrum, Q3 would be 0.87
